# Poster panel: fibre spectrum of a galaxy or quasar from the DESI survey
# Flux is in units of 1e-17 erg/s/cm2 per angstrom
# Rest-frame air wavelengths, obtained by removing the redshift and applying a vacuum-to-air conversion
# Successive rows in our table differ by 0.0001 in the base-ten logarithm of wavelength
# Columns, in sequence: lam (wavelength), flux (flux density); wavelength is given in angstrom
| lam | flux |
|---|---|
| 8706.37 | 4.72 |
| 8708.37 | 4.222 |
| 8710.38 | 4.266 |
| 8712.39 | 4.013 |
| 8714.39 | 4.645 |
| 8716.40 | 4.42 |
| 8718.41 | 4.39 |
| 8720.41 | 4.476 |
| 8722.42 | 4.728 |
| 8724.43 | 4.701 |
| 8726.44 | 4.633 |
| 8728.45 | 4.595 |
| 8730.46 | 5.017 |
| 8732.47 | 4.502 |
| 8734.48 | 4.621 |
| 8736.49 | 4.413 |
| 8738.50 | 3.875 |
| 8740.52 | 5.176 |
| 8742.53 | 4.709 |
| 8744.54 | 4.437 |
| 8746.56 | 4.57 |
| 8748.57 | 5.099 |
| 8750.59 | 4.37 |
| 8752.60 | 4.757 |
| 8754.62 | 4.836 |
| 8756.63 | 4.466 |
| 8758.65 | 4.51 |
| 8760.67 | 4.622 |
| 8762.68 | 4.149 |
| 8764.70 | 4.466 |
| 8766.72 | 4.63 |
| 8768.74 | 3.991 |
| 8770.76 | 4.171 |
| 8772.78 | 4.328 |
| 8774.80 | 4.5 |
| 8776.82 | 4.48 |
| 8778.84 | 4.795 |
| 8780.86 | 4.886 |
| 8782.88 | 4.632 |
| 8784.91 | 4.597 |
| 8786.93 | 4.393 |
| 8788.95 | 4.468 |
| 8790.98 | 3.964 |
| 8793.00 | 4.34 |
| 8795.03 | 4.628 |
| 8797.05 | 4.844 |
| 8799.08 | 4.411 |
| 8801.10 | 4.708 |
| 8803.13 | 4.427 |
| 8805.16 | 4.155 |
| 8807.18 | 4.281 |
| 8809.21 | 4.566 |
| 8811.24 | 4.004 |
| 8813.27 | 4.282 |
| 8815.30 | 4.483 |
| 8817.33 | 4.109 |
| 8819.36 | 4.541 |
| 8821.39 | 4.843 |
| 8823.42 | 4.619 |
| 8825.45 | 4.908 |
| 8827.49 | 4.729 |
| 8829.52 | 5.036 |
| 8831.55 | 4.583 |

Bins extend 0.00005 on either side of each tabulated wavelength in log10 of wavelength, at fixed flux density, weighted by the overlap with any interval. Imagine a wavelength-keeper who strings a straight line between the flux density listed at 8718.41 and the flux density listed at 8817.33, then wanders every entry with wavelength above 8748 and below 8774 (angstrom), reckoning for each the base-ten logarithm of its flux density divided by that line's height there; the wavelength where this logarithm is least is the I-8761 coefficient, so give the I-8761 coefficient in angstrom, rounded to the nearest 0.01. 8768.74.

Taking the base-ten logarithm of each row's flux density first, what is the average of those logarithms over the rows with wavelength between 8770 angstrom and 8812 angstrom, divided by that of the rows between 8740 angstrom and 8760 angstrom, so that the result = 0.97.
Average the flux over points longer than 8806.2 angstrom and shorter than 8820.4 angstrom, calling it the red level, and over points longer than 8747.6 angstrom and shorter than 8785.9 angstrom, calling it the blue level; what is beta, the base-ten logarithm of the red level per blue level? -0.021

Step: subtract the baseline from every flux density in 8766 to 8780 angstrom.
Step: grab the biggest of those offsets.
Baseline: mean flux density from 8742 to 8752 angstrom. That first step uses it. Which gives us 0.2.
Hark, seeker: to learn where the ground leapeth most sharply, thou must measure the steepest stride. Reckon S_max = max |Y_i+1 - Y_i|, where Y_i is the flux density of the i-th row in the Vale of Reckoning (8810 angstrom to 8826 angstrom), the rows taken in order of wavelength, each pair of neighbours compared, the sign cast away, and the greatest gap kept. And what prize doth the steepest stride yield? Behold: 0.43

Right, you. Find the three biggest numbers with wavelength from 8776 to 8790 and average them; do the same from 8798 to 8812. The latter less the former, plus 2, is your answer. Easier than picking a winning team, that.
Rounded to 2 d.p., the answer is 1.80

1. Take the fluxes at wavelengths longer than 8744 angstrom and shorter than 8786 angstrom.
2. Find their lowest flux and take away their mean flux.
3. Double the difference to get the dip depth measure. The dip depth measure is -1.1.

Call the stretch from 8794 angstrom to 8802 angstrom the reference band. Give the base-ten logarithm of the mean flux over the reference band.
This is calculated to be 0.667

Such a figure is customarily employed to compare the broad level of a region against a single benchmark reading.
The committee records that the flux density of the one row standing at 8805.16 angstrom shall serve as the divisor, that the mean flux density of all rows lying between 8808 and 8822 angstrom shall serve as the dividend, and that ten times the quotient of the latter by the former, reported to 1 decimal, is 10.6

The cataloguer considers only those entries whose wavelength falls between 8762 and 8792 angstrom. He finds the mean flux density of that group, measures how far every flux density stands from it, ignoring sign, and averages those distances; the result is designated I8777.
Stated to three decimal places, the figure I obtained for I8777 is 0.211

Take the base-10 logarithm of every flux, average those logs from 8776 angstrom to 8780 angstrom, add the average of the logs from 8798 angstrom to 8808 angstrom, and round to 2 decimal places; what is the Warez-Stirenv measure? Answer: 1.31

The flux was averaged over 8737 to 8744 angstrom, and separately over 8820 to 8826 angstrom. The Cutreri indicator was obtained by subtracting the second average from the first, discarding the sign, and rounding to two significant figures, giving 0.20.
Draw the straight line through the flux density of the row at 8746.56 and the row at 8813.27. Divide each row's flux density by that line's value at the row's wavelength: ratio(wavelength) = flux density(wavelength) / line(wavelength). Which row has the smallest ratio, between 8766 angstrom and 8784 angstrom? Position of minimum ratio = 8768.74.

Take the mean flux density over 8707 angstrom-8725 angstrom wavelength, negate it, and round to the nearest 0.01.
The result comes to -4.43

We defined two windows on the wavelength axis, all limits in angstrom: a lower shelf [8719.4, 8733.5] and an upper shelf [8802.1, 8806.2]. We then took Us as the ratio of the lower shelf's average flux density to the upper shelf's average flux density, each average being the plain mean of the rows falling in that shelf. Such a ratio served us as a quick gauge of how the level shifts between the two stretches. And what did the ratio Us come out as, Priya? 1.09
